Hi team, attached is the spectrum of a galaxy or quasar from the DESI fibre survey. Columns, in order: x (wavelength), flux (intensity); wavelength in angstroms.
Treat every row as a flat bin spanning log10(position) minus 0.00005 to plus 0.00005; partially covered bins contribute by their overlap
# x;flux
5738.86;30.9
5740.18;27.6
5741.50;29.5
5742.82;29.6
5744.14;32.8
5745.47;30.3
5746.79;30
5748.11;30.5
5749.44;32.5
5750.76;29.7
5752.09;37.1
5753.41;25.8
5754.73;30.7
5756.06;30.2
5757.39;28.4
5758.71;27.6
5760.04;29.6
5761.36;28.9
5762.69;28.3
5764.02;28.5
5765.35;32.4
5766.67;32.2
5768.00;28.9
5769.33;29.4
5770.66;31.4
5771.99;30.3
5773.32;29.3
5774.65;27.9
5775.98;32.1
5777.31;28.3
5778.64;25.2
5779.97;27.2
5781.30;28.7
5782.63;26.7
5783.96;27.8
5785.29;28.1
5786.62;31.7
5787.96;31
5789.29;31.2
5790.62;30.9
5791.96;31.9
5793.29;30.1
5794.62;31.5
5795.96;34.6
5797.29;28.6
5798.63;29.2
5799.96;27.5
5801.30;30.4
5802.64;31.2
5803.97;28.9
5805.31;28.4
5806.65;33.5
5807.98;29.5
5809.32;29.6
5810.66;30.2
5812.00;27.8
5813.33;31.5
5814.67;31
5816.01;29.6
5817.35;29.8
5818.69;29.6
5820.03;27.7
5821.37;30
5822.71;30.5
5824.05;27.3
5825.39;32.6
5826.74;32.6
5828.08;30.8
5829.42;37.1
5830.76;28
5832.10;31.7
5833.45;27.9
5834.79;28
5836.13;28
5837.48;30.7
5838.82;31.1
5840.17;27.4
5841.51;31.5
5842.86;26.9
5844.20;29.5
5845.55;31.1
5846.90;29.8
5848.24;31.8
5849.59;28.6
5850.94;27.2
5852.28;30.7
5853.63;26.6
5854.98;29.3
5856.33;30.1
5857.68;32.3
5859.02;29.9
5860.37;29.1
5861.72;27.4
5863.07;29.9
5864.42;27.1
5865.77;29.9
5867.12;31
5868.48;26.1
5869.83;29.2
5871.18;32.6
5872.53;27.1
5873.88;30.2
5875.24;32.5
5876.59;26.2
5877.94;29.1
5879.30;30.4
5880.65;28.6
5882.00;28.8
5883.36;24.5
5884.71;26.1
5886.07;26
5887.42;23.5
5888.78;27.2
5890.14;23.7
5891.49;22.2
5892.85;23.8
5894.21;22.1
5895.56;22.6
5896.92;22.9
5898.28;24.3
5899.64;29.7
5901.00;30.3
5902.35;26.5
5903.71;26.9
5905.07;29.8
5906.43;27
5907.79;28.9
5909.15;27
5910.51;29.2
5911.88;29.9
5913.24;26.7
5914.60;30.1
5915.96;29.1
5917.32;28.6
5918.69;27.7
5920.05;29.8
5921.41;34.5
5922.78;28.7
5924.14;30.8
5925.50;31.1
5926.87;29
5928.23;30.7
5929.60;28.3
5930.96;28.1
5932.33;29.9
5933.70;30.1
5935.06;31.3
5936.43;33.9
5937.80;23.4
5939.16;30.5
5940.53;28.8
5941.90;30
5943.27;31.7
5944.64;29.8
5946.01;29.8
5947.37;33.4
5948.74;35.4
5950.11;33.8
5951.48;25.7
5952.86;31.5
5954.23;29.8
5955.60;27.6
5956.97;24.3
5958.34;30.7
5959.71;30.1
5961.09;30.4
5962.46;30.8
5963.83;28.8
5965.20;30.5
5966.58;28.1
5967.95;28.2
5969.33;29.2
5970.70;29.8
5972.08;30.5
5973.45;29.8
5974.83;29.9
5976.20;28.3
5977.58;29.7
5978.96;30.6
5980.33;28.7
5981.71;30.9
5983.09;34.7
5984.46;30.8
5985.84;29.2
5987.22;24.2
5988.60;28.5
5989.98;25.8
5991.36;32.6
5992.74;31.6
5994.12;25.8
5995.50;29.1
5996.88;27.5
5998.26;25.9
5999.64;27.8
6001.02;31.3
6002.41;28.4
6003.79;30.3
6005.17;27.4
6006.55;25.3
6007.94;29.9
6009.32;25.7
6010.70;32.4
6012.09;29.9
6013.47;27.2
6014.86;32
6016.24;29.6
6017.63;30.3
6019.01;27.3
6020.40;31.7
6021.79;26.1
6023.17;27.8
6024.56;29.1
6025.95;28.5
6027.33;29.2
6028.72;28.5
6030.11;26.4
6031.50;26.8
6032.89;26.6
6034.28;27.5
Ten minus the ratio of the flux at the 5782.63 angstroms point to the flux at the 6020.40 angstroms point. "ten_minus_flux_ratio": 9.16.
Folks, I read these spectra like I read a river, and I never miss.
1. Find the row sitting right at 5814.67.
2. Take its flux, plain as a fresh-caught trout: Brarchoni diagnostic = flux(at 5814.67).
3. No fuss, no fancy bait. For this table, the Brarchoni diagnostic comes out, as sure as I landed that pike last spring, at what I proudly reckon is 31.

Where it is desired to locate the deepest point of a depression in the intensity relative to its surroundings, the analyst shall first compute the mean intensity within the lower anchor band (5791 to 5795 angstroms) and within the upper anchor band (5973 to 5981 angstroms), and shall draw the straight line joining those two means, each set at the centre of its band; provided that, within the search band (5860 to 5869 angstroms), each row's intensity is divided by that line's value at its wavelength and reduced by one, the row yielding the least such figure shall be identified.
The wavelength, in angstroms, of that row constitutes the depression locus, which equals 5868.48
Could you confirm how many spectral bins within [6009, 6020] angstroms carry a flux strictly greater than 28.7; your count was 5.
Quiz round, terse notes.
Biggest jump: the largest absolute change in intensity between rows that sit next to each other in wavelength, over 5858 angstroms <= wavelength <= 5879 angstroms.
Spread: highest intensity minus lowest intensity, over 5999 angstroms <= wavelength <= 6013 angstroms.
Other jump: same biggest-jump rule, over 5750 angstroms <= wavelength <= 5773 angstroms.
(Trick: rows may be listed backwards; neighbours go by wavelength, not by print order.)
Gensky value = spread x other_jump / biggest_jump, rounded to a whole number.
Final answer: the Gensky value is 13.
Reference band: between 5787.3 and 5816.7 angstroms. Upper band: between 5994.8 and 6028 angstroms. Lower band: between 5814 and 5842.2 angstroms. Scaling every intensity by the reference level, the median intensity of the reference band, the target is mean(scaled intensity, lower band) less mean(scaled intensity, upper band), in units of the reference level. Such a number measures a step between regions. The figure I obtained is 0.046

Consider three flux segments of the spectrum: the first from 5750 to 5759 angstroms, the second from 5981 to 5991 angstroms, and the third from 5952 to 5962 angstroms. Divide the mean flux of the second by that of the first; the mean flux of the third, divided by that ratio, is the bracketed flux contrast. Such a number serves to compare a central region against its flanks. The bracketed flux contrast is 30.0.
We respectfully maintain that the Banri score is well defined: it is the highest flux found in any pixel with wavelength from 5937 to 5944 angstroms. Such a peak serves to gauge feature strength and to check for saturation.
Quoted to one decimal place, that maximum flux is 31.7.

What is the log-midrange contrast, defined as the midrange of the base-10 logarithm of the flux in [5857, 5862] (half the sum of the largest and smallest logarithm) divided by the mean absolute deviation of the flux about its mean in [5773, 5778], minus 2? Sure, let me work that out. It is -0.91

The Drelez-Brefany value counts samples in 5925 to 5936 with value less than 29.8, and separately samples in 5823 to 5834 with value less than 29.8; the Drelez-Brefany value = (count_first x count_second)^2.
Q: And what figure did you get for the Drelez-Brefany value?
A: 81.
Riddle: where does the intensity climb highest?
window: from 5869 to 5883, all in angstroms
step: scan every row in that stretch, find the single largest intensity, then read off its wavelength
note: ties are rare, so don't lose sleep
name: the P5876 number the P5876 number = 5871.18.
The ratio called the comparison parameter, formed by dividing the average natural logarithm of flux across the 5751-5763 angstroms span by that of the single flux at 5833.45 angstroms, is 1.02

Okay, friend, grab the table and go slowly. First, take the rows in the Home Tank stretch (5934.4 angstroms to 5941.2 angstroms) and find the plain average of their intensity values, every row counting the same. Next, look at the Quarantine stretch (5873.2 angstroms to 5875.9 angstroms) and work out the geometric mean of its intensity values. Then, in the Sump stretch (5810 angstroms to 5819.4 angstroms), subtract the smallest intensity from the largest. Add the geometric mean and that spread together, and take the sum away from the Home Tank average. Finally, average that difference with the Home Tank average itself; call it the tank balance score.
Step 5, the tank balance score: 12.1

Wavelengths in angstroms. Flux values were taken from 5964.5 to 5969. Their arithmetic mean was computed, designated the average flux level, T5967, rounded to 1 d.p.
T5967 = 28.9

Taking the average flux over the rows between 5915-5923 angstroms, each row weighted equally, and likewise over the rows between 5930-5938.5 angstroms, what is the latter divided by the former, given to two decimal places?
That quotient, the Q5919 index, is 0.99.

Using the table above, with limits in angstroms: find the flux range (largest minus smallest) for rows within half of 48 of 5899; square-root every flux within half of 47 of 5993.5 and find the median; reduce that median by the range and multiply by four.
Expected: -27.8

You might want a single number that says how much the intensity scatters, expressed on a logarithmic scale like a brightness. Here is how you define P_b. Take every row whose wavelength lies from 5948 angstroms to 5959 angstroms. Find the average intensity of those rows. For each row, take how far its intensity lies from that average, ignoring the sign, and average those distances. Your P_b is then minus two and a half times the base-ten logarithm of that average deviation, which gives -1.2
